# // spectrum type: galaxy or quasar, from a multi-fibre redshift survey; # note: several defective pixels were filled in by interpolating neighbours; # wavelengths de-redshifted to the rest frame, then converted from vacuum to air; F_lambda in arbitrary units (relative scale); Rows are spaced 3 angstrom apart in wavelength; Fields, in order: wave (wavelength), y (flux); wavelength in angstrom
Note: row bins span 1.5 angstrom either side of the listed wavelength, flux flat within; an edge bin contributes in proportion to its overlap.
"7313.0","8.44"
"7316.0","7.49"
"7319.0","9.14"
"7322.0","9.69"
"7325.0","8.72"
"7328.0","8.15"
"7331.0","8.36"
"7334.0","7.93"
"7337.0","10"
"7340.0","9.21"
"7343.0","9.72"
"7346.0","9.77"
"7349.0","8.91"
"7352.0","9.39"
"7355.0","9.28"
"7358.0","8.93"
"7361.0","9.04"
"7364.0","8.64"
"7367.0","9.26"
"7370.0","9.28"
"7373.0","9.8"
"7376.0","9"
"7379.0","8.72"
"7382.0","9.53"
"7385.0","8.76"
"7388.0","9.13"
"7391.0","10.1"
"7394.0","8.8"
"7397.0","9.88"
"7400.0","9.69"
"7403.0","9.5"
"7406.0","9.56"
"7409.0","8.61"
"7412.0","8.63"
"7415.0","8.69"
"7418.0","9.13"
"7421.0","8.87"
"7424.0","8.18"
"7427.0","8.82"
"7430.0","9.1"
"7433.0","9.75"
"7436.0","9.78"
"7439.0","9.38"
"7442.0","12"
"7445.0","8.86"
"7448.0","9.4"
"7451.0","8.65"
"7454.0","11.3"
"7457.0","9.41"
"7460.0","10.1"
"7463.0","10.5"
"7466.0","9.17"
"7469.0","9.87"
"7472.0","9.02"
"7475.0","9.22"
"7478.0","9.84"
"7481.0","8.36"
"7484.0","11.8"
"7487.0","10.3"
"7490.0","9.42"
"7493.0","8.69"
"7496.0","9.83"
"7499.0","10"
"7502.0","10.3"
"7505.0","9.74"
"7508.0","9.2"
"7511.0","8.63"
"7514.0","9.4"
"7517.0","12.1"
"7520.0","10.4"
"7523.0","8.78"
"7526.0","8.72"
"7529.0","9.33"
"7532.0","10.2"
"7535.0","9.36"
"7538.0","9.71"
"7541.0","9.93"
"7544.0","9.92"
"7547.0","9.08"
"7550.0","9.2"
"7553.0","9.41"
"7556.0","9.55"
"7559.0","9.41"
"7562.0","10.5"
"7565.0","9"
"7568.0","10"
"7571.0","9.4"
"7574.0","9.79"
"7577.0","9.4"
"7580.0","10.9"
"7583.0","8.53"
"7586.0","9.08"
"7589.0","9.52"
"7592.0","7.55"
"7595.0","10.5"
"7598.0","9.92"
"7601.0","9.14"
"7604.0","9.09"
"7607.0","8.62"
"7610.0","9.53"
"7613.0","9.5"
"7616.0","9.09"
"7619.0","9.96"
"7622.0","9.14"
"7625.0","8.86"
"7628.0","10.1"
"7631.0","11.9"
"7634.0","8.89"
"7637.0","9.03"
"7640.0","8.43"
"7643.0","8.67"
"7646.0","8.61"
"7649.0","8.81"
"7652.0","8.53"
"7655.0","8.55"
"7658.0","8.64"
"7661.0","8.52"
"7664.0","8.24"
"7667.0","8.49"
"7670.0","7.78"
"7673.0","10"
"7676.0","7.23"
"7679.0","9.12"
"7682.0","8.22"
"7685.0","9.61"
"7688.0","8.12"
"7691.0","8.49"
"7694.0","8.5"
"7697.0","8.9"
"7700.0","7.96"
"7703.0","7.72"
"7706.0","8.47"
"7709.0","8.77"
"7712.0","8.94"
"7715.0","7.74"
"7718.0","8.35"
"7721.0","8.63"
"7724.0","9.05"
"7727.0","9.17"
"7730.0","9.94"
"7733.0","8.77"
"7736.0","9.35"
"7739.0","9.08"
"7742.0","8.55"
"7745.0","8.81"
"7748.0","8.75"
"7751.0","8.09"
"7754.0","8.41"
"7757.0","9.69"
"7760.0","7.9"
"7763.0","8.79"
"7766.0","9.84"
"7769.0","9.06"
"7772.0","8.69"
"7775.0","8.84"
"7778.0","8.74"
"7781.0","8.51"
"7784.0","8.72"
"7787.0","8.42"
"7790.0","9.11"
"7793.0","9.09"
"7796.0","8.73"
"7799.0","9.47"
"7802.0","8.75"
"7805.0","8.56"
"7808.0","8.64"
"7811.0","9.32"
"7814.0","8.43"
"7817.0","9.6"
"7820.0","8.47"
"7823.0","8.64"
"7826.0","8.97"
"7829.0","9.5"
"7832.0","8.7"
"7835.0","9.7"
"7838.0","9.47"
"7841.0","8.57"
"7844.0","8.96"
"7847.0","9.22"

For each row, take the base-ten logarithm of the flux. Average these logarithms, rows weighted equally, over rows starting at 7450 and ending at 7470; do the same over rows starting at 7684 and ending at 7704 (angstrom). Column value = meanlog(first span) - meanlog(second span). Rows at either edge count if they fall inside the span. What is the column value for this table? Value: 0.07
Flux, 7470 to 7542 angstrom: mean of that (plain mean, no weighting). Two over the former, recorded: 0.207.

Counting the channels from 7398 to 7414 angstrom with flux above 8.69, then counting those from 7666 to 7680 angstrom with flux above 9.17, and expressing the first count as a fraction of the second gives 3.0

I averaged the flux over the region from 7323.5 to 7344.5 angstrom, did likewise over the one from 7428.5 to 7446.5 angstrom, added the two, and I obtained 18.7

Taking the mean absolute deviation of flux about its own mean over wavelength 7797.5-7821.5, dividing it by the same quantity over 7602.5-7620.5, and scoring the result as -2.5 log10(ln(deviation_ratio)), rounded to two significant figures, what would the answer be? 2.2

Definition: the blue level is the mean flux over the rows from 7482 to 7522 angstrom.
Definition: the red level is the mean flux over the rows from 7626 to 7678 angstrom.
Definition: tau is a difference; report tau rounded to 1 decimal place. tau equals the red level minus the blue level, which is -1.1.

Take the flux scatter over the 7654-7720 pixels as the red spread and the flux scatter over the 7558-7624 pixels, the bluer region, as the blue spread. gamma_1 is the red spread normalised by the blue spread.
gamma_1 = 0.86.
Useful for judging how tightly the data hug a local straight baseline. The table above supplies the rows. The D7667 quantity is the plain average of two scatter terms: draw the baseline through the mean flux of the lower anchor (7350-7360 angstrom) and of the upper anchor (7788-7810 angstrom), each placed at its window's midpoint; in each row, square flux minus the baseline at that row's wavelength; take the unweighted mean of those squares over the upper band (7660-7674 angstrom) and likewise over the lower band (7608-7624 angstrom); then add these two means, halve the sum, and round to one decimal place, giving 0.5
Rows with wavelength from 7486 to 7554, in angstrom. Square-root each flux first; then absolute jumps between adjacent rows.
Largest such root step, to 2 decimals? 0.41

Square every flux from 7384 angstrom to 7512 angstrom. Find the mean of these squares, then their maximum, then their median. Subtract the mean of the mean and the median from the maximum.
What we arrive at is 54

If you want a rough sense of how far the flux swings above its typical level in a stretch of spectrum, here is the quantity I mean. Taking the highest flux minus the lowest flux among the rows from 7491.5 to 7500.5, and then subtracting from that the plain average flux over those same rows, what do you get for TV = -8.2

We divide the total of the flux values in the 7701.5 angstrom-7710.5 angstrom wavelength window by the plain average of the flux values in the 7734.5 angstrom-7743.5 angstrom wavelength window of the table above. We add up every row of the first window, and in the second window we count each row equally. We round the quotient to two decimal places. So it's 2.78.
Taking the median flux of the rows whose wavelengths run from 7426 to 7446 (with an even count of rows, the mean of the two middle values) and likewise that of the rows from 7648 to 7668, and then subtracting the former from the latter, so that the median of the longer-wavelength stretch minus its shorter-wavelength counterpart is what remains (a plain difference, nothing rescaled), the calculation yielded -0.85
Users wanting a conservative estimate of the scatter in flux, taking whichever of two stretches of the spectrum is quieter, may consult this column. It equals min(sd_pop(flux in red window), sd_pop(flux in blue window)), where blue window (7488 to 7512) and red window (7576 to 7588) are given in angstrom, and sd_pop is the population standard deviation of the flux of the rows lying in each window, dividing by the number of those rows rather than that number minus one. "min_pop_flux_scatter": 0.57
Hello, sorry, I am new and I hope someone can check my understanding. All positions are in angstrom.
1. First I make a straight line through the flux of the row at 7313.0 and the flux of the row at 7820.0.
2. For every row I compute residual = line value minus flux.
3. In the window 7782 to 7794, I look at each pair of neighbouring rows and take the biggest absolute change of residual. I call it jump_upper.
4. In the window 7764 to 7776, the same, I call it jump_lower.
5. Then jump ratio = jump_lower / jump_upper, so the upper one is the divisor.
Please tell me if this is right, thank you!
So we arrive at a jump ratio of 1.1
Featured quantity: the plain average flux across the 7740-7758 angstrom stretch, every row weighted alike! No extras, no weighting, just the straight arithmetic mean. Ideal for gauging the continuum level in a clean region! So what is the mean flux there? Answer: 8.7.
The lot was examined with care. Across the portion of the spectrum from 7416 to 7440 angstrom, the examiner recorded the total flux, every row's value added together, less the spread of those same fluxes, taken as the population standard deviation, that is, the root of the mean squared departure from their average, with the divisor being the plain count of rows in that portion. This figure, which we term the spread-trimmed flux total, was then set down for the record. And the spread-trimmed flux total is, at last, 73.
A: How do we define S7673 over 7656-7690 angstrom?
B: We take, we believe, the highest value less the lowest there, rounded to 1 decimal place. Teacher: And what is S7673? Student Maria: 2.8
